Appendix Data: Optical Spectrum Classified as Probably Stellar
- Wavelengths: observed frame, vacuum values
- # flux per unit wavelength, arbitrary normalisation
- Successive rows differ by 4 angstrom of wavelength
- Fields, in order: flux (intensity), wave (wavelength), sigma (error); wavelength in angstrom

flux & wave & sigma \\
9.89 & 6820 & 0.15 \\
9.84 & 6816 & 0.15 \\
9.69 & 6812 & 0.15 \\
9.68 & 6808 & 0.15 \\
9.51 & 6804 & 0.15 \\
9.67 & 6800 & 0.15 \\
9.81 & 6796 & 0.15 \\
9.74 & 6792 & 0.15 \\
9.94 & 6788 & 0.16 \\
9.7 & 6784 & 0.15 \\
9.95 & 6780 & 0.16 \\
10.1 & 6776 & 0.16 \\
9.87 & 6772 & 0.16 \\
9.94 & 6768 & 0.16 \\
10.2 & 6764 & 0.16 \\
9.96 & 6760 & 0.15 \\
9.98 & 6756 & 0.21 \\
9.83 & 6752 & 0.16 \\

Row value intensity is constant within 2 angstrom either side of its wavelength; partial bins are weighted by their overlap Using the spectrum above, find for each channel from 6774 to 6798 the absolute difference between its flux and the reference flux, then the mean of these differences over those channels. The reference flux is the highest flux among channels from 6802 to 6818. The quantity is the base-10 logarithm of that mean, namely -0.91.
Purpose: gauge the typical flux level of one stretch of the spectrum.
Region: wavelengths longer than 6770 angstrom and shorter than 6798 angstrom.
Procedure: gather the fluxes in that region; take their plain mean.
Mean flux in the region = 9.9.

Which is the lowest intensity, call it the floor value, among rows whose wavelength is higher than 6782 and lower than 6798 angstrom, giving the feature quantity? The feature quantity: 9.7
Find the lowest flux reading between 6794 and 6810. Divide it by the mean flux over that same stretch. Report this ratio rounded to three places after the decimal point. 0.984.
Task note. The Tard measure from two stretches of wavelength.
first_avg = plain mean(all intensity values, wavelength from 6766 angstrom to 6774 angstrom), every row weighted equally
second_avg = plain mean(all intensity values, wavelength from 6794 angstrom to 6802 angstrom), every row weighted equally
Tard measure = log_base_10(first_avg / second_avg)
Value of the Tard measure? 0.0073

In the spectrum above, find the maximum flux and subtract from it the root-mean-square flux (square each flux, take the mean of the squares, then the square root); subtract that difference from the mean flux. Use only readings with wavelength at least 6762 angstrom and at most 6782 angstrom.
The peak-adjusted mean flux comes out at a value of 9.82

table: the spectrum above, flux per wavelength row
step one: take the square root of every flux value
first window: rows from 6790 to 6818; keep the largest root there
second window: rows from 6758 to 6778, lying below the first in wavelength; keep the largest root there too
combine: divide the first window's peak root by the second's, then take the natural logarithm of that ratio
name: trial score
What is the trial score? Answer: -0.018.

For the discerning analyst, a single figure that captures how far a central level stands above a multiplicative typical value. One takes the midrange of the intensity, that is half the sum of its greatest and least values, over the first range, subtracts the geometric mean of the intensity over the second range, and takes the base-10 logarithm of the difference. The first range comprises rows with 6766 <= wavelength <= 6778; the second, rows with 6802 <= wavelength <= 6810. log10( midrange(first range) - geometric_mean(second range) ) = -0.41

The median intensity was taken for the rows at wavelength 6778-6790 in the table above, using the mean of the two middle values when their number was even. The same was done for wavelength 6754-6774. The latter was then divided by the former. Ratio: 1.002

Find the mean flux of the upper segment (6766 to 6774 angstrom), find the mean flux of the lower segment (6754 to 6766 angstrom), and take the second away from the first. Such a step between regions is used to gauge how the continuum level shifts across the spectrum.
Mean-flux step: -0.14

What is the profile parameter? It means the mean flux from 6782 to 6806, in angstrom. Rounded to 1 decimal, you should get 9.7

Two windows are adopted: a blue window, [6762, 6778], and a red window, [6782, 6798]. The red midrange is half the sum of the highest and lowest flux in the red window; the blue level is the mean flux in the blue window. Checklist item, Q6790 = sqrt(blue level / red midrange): 1.011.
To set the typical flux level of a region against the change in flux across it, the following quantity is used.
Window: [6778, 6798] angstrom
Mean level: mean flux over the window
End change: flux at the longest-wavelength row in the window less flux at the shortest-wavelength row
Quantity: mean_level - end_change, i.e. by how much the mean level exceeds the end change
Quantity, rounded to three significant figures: 9.97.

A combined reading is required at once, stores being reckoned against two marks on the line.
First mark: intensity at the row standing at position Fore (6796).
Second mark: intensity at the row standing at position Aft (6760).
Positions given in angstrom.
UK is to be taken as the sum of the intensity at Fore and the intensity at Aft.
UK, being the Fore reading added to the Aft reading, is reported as 19.8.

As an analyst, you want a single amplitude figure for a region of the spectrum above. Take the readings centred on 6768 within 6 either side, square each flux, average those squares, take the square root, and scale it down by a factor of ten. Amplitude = 1.00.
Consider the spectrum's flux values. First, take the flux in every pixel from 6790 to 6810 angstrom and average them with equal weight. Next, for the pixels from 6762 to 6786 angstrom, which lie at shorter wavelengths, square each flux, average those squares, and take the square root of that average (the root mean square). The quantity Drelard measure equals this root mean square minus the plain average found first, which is 0.28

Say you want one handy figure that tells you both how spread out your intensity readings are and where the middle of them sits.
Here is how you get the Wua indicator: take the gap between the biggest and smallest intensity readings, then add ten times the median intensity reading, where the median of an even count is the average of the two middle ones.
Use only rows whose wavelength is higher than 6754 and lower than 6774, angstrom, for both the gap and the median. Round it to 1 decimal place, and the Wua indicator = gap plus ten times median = 99.9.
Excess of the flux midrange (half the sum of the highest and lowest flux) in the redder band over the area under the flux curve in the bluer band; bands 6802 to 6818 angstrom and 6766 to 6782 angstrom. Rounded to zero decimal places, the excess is -150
